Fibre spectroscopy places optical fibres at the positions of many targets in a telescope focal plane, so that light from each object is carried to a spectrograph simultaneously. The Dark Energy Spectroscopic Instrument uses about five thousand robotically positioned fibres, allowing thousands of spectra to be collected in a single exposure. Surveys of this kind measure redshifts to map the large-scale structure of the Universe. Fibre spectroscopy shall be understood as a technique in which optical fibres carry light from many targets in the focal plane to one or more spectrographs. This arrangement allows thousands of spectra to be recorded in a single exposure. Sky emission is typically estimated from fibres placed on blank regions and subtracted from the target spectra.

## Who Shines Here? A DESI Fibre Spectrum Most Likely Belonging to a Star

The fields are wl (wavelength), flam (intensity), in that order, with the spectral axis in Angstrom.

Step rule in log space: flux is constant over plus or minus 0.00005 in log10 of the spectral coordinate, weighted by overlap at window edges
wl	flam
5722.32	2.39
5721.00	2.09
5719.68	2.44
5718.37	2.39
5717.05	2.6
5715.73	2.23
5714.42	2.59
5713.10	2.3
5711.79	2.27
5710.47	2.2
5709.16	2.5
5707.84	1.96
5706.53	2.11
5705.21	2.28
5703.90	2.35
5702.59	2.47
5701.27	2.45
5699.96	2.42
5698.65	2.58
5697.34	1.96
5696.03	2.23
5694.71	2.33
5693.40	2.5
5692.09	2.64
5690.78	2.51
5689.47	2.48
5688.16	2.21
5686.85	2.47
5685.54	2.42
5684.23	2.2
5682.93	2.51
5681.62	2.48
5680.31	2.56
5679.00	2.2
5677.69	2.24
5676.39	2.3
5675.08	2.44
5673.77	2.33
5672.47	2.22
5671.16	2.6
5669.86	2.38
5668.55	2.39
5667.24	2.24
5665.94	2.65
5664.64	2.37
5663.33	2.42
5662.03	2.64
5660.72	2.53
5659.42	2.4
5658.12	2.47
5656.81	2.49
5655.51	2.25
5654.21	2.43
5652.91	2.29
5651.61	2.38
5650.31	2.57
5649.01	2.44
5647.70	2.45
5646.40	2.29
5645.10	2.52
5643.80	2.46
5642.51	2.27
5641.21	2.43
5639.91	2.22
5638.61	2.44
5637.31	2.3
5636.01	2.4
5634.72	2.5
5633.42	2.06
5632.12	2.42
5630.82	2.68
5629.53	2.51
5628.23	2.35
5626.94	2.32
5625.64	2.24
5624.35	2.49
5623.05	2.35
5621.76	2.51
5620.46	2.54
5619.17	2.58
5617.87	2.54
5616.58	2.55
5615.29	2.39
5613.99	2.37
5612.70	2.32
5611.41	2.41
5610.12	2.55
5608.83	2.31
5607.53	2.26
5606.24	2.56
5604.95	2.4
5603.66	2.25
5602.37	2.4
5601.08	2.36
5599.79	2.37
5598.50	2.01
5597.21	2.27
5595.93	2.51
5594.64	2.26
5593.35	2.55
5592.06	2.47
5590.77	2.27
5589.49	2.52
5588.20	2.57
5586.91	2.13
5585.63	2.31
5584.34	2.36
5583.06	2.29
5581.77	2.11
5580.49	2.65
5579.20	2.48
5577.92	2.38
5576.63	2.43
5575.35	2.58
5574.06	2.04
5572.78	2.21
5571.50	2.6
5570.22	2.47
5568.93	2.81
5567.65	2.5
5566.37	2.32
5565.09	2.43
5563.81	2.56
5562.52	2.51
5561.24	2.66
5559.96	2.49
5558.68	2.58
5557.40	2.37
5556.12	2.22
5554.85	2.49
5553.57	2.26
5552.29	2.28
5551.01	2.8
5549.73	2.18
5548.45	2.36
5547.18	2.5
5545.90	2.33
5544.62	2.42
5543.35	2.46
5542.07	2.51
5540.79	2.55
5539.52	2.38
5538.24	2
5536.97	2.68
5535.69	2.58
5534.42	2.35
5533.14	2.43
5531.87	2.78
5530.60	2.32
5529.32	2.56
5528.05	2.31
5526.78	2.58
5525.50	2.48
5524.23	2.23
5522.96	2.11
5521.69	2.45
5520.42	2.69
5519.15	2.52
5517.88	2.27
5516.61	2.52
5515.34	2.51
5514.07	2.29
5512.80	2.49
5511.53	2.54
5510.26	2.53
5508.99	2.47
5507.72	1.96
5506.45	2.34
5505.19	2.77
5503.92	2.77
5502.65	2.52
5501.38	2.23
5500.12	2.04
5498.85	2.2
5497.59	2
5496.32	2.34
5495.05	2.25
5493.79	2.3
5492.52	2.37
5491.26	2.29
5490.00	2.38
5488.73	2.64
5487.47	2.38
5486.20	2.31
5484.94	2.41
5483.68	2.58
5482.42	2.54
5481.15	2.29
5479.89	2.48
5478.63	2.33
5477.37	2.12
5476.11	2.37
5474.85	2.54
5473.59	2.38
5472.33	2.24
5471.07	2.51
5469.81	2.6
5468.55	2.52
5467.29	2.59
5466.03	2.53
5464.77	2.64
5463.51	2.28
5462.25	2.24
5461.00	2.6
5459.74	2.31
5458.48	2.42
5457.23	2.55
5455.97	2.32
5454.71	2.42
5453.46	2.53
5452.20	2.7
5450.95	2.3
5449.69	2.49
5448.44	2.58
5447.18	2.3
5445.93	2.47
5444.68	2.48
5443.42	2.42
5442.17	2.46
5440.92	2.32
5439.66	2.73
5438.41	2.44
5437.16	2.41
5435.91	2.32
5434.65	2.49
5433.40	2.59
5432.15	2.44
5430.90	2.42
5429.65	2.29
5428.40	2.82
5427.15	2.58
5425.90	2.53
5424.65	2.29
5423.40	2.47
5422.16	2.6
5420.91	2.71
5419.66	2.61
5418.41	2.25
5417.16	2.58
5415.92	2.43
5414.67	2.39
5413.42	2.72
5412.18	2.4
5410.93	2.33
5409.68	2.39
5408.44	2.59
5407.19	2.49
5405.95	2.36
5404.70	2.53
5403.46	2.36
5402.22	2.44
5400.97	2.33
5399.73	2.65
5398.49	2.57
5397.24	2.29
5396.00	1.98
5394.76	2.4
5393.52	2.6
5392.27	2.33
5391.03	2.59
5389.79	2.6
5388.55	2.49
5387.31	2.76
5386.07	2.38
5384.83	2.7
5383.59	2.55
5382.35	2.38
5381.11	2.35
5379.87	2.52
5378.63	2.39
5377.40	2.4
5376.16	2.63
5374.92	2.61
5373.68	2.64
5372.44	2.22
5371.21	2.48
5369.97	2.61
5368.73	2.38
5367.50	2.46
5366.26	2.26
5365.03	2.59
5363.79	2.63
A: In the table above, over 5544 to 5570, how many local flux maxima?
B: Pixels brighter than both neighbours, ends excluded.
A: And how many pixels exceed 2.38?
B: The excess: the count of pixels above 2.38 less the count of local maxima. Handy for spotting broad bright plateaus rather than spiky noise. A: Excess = 6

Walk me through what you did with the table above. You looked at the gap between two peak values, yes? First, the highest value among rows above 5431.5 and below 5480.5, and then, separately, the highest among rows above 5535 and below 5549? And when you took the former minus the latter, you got 0.05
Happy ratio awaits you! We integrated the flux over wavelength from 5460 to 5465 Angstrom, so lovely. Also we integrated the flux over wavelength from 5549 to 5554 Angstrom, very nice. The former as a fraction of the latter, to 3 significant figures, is 1.01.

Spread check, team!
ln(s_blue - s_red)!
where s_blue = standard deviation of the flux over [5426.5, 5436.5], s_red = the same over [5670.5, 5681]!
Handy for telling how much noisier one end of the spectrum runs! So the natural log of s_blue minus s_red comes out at -4.2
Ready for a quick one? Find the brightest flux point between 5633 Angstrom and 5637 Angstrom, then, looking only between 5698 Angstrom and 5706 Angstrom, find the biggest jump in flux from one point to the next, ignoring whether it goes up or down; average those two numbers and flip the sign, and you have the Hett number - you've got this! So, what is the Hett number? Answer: -1.33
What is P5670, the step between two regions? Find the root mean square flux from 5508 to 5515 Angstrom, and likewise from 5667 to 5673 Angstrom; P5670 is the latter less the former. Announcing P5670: -0.10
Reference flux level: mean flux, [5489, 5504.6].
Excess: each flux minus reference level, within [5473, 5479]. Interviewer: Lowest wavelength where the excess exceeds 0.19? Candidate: 5474.85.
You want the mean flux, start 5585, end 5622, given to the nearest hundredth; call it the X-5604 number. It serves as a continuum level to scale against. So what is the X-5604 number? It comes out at 2.40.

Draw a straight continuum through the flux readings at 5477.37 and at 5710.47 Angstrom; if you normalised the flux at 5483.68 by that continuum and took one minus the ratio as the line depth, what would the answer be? -0.22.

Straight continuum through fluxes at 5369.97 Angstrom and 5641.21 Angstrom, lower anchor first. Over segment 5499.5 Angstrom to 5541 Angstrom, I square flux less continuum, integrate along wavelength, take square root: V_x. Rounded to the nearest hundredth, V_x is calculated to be 1.45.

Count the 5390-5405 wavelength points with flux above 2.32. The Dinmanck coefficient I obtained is 10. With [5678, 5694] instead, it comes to 9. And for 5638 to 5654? 8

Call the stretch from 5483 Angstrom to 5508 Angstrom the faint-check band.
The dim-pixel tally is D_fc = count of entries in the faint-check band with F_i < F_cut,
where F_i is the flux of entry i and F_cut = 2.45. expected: 15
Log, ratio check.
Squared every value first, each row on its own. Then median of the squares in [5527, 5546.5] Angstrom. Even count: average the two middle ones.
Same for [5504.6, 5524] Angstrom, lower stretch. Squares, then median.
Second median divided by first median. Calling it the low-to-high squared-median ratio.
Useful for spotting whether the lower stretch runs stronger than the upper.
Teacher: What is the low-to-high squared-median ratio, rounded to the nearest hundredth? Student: 1.05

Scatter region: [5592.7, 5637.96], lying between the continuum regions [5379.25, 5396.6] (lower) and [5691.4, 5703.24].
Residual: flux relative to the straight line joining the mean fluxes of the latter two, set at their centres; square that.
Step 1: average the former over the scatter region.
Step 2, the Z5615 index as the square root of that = 0.14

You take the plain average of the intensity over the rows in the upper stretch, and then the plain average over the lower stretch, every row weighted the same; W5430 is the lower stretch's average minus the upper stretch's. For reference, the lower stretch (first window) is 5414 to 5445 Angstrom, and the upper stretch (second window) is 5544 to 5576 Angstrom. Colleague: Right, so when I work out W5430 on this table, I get 0.044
